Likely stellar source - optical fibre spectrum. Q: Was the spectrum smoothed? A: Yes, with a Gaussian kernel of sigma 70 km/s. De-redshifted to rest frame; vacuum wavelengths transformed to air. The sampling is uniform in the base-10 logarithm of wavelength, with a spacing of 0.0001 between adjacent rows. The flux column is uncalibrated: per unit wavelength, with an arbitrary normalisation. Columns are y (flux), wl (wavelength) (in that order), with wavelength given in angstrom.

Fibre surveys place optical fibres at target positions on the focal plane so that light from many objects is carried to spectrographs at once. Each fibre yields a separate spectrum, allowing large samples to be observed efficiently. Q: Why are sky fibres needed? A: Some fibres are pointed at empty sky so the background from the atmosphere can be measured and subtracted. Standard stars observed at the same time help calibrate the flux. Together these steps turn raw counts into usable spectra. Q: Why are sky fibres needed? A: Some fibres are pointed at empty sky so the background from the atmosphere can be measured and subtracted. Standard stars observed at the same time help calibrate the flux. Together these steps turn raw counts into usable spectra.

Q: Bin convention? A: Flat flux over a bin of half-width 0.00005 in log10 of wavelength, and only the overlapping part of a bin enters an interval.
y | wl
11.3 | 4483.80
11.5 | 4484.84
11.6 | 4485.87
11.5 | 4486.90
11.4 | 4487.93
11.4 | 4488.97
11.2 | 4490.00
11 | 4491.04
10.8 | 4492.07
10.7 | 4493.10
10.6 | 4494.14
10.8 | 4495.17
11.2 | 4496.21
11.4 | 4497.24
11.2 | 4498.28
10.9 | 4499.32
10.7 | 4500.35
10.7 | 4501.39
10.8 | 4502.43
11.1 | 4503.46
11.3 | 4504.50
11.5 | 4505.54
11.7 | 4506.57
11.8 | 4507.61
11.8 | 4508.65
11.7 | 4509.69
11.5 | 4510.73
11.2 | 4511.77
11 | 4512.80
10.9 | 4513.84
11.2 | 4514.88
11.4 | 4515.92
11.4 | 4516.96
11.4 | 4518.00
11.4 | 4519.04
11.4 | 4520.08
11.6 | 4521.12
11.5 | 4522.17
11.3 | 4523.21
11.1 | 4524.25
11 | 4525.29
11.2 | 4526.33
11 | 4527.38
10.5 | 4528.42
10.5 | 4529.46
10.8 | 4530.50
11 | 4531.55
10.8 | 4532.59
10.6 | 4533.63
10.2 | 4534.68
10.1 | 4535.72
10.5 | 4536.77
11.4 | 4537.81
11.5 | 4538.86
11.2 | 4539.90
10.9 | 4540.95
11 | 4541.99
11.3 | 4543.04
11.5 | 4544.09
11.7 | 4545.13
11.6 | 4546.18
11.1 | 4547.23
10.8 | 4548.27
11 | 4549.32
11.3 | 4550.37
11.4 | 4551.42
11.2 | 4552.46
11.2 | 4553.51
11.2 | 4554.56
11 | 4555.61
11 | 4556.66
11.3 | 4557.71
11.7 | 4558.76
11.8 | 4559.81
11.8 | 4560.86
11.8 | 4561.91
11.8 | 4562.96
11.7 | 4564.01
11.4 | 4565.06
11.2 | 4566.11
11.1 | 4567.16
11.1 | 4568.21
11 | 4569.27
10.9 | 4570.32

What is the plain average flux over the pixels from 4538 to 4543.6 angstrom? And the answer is 11.18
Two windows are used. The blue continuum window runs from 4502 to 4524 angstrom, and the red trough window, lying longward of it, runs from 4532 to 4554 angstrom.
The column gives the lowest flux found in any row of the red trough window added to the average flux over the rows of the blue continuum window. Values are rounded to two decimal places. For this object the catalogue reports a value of 21.48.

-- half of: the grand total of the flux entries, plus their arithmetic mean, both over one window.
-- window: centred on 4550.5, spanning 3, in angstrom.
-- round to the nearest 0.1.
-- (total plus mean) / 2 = 22.5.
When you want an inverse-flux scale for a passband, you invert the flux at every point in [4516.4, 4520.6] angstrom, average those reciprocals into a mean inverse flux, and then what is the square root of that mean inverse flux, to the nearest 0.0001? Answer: 0.2962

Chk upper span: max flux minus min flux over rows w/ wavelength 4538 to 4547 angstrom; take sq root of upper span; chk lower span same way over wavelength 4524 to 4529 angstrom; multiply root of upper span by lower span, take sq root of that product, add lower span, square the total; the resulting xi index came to 2.2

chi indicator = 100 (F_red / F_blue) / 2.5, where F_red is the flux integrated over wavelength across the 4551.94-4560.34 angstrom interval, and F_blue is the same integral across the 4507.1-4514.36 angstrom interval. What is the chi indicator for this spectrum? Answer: 46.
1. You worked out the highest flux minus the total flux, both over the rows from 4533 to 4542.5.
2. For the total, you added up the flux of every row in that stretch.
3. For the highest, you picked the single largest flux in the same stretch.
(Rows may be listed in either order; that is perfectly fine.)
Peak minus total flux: -86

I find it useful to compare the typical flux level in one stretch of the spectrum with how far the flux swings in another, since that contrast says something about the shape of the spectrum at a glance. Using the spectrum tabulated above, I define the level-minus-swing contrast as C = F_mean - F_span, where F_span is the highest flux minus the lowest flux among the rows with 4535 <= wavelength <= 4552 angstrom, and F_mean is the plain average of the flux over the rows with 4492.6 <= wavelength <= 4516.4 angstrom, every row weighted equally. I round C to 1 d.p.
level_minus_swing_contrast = 9.6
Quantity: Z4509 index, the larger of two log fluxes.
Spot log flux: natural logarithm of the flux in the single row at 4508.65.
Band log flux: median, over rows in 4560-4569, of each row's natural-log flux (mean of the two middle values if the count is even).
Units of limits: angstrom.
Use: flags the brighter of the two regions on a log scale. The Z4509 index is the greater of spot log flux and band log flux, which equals 2.468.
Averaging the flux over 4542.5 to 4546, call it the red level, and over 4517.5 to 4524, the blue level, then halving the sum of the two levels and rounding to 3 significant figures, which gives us 11.5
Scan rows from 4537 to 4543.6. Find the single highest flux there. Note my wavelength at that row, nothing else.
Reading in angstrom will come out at 4538.86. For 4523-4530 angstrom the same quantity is 4523.21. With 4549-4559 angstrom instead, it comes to 4558.76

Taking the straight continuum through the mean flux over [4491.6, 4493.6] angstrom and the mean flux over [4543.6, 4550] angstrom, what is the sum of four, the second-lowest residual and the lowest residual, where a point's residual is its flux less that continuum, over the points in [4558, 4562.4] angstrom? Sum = 4.7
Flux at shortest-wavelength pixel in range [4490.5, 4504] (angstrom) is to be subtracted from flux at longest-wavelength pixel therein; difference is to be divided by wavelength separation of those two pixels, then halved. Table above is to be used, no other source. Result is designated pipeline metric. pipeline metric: 0.00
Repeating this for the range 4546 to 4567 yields -0.01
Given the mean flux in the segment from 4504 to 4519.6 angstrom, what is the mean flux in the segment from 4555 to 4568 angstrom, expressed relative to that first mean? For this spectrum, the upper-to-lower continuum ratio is 1.00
